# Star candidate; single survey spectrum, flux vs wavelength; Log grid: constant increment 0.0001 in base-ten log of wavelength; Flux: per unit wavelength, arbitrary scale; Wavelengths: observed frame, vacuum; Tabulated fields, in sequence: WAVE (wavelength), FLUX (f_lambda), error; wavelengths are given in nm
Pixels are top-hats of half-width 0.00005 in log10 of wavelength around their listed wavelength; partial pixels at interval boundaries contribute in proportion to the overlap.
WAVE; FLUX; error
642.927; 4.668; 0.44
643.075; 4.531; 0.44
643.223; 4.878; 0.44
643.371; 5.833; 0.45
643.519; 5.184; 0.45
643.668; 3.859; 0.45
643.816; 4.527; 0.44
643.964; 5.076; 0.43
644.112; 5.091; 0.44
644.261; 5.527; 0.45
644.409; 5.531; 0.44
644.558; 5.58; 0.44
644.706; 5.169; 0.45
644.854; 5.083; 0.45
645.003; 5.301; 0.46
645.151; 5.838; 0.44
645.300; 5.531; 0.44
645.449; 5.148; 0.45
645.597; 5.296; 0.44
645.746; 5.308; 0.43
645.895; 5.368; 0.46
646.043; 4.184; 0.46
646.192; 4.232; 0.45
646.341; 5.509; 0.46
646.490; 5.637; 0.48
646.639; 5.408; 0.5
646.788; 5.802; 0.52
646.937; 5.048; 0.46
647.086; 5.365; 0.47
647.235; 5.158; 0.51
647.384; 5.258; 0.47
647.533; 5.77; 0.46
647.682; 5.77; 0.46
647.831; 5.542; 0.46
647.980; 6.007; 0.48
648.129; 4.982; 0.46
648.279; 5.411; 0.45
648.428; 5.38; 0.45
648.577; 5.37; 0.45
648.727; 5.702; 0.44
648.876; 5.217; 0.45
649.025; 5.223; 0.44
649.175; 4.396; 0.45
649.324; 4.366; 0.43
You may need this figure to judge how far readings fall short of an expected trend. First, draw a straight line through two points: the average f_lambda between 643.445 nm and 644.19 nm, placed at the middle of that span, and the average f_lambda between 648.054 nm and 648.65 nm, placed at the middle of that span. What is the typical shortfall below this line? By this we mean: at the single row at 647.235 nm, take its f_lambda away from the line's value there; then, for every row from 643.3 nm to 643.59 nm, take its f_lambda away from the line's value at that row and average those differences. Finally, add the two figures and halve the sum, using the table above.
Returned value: -0.41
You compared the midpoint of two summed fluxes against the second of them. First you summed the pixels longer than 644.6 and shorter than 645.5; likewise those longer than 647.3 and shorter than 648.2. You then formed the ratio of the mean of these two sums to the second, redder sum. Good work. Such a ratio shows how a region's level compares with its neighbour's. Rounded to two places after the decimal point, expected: 0.98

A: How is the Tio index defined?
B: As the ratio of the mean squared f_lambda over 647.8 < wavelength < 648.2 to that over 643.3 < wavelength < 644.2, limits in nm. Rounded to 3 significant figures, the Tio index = 1.24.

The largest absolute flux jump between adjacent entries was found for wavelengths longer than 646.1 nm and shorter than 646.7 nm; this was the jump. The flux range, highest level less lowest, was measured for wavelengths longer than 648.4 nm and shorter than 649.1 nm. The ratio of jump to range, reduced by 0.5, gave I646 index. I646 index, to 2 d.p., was 2.13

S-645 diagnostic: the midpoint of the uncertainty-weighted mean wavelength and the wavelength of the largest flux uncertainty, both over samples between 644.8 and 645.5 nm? 645.08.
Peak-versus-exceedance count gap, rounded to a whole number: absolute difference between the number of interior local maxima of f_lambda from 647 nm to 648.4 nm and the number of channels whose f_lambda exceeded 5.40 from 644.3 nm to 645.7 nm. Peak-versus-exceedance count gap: 3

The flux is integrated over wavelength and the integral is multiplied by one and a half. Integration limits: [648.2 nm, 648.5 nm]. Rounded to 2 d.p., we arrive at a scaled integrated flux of 2.42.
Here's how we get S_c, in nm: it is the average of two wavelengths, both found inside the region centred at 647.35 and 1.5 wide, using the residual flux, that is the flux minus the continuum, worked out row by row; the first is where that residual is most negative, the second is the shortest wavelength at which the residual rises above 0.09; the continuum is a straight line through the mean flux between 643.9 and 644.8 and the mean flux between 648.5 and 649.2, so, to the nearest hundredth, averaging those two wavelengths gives 646.79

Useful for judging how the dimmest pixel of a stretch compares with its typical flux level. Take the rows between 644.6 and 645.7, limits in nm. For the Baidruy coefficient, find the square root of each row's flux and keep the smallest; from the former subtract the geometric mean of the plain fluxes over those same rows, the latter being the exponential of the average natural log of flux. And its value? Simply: -3.08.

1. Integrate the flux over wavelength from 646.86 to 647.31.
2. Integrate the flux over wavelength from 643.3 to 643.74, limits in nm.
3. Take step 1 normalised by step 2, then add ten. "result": 11.1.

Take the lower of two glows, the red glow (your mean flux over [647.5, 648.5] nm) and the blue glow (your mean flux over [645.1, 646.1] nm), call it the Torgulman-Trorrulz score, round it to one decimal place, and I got 5.2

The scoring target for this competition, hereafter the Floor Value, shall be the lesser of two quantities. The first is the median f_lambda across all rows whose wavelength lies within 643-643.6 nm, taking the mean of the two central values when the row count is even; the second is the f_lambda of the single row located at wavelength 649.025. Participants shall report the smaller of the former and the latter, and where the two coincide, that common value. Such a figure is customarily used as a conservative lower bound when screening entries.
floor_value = 5.0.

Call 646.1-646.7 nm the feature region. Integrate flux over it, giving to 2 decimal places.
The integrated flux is 3.09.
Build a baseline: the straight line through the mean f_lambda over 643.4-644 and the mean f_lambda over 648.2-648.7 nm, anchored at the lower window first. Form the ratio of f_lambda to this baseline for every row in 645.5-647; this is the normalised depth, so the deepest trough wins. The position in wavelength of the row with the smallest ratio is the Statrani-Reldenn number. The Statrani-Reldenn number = 646.043 nm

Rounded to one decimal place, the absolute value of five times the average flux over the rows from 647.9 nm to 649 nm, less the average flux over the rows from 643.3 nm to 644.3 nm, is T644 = 22.2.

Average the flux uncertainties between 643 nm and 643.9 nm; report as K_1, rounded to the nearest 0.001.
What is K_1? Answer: 0.445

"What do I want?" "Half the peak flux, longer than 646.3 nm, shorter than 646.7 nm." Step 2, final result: 2.82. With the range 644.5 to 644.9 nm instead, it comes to 2.79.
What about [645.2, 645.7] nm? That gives 2.77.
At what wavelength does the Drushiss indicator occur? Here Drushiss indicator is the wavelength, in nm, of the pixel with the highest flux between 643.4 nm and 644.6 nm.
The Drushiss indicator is 644.558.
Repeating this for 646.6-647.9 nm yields 646.788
